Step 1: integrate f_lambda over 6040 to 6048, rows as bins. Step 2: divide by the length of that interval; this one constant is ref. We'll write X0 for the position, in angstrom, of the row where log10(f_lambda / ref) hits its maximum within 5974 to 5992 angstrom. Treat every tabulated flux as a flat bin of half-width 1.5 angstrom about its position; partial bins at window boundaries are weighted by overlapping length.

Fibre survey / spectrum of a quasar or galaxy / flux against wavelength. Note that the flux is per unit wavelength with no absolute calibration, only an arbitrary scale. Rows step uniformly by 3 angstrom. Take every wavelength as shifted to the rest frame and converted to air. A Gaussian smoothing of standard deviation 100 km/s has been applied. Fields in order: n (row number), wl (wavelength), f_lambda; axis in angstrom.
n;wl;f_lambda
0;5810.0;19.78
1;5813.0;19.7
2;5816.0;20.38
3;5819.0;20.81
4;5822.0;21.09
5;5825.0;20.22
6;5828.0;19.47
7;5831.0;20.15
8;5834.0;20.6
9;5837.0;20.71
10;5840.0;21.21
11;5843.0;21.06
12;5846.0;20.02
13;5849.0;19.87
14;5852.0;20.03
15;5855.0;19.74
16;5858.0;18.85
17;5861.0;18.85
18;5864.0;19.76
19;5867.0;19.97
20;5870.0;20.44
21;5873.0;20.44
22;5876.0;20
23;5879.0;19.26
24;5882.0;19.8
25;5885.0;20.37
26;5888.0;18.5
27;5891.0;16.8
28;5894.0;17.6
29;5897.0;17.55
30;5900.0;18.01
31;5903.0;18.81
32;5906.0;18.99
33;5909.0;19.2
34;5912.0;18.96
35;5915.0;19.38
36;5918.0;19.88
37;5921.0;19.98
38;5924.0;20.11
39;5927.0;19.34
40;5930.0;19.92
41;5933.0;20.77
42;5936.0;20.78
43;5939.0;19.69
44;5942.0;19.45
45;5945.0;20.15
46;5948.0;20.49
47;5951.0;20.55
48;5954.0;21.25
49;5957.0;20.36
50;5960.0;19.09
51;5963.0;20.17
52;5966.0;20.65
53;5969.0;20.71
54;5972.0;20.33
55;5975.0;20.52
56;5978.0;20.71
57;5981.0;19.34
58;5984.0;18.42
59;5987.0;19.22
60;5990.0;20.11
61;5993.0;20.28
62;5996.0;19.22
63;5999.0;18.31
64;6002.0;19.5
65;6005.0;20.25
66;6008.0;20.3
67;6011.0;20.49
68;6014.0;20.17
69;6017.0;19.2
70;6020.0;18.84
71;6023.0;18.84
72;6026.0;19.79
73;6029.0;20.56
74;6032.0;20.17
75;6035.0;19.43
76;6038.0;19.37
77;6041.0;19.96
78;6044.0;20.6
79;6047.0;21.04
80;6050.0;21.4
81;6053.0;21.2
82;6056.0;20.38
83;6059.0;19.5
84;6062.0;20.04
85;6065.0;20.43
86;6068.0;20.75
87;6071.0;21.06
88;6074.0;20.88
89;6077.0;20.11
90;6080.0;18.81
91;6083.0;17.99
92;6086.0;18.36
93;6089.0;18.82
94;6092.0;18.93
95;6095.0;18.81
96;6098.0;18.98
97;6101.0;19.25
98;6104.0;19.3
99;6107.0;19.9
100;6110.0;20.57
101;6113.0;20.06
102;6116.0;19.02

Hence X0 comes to 5978.0 angstrom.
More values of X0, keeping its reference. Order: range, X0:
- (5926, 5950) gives 5936.0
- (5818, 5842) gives 5840.0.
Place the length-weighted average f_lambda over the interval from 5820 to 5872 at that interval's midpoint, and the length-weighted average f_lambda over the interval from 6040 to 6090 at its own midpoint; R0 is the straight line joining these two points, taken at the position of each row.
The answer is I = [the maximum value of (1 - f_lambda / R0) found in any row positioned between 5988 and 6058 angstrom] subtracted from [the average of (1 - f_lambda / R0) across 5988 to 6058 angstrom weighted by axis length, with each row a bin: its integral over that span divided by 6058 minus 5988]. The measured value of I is -0.083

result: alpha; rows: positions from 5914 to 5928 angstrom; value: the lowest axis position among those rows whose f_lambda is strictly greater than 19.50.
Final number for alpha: 5918.0 angstrom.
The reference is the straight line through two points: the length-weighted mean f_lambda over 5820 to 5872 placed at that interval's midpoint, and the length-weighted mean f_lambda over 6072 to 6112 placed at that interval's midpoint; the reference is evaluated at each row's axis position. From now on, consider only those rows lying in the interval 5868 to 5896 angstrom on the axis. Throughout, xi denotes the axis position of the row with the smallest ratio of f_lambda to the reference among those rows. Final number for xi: 5891.0 angstrom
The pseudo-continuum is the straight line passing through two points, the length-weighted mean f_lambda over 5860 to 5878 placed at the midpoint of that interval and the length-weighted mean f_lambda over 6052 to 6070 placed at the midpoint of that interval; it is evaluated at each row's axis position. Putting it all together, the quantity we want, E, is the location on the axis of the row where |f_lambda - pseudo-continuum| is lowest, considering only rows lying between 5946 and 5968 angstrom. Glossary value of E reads 5963.0 angstrom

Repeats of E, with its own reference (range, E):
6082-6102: 6101.0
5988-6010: 6005.0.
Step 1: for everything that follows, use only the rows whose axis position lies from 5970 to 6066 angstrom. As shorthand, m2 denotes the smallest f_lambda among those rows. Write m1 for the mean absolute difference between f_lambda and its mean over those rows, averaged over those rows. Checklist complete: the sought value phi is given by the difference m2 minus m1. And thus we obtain 17.7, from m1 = 0.64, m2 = 18.31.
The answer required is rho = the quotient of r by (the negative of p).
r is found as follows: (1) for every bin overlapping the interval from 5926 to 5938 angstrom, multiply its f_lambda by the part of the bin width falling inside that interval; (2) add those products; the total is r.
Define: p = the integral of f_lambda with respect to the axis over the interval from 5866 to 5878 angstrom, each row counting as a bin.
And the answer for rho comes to -1.00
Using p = 242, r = 243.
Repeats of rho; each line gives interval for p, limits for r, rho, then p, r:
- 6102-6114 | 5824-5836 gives -1.01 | 239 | 242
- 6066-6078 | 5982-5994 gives -0.94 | 249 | 234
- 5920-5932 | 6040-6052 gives -1.05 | 238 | 250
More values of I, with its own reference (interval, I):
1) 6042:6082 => -0.081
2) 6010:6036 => -0.043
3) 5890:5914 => -0.074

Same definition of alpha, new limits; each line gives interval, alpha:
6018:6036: 6026.0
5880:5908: 5882.0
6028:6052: 6029.0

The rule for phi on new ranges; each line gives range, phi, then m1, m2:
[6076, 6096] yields 17.6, 0.39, 17.99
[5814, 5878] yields 18.4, 0.50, 18.85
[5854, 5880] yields 18.4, 0.48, 18.85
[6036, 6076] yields 18.9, 0.52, 19.37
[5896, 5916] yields 17.0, 0.53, 17.55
